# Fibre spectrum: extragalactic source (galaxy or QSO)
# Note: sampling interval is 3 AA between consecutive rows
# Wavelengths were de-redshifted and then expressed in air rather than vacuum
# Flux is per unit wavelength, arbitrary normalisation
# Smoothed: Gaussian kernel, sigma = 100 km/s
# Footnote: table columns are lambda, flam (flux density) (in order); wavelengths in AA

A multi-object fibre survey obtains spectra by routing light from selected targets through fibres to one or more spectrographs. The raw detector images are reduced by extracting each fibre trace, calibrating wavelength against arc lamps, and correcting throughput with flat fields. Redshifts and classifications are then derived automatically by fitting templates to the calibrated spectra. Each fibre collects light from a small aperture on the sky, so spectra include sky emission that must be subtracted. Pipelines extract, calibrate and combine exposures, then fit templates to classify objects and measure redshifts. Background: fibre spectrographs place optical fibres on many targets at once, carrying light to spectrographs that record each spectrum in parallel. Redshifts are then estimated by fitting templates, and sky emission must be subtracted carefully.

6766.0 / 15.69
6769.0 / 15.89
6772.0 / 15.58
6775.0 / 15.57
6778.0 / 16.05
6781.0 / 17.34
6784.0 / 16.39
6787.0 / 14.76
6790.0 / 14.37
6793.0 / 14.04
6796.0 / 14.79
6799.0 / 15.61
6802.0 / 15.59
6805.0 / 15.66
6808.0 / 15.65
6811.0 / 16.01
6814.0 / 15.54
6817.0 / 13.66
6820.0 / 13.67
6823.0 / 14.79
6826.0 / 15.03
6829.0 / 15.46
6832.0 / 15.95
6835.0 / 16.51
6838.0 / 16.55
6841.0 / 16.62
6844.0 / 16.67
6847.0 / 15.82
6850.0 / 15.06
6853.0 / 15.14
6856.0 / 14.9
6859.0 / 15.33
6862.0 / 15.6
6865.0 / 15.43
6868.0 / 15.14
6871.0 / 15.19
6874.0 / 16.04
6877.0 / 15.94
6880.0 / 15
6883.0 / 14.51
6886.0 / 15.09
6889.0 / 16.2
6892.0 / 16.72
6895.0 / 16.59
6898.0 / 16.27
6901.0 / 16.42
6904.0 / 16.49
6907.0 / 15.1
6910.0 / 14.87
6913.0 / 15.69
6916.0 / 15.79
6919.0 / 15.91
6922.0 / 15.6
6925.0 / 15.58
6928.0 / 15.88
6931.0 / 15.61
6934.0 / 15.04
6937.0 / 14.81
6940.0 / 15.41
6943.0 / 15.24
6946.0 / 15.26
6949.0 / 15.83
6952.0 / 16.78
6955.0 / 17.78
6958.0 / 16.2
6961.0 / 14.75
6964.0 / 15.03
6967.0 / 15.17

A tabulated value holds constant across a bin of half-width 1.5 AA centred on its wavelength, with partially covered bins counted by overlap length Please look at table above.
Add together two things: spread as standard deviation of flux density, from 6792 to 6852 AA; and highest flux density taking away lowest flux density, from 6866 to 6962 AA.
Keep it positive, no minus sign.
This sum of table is 4.2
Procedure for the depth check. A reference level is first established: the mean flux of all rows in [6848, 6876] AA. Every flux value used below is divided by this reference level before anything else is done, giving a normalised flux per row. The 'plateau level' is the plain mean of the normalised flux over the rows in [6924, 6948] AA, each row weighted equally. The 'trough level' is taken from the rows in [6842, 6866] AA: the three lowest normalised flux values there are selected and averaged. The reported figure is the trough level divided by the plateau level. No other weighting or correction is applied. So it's 0.979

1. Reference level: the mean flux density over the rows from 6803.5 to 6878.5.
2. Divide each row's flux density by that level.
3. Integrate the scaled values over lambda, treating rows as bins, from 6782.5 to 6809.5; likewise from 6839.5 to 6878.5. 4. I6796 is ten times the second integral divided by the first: 15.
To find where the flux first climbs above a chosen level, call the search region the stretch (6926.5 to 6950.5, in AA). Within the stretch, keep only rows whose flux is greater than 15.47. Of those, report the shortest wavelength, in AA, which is 6928.0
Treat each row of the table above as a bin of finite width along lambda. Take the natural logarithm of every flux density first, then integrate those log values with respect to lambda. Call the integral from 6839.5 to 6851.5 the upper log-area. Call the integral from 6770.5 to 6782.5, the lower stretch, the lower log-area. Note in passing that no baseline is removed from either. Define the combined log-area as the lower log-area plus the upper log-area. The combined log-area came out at 66.7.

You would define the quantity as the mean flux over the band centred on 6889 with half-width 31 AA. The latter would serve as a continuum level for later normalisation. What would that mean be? 15.7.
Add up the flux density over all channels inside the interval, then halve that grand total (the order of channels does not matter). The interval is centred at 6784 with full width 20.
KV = 54.3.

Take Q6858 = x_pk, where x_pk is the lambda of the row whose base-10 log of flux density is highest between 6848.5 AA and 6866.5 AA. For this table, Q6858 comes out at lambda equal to 6862.0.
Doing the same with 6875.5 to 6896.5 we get 6892.0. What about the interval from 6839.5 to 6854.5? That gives 6844.0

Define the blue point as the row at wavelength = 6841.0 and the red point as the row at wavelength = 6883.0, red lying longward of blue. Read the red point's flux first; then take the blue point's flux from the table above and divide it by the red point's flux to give 1.15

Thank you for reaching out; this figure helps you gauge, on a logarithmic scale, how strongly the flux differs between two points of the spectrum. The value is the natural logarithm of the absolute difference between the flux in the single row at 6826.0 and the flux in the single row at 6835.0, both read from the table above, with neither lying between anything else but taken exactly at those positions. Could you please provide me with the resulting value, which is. 0.39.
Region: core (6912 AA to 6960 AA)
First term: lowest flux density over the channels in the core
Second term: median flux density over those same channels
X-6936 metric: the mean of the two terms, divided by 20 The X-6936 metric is 0.76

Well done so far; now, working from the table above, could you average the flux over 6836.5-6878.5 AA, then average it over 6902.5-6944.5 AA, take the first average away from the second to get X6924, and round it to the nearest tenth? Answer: -0.2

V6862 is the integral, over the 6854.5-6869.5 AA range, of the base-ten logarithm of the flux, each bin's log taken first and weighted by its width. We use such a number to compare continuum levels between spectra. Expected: 17.8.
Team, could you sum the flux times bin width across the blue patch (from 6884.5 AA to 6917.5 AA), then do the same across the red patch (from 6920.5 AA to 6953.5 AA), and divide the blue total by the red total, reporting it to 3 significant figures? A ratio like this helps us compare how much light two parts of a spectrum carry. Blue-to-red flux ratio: 1.02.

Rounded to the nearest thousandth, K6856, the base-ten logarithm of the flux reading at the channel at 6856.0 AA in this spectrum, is 1.173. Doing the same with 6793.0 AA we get 1.147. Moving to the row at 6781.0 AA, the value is 1.239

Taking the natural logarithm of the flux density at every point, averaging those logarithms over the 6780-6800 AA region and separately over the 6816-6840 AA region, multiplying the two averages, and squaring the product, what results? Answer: 55.0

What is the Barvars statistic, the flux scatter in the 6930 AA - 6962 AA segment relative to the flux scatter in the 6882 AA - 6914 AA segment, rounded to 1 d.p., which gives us 1.2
